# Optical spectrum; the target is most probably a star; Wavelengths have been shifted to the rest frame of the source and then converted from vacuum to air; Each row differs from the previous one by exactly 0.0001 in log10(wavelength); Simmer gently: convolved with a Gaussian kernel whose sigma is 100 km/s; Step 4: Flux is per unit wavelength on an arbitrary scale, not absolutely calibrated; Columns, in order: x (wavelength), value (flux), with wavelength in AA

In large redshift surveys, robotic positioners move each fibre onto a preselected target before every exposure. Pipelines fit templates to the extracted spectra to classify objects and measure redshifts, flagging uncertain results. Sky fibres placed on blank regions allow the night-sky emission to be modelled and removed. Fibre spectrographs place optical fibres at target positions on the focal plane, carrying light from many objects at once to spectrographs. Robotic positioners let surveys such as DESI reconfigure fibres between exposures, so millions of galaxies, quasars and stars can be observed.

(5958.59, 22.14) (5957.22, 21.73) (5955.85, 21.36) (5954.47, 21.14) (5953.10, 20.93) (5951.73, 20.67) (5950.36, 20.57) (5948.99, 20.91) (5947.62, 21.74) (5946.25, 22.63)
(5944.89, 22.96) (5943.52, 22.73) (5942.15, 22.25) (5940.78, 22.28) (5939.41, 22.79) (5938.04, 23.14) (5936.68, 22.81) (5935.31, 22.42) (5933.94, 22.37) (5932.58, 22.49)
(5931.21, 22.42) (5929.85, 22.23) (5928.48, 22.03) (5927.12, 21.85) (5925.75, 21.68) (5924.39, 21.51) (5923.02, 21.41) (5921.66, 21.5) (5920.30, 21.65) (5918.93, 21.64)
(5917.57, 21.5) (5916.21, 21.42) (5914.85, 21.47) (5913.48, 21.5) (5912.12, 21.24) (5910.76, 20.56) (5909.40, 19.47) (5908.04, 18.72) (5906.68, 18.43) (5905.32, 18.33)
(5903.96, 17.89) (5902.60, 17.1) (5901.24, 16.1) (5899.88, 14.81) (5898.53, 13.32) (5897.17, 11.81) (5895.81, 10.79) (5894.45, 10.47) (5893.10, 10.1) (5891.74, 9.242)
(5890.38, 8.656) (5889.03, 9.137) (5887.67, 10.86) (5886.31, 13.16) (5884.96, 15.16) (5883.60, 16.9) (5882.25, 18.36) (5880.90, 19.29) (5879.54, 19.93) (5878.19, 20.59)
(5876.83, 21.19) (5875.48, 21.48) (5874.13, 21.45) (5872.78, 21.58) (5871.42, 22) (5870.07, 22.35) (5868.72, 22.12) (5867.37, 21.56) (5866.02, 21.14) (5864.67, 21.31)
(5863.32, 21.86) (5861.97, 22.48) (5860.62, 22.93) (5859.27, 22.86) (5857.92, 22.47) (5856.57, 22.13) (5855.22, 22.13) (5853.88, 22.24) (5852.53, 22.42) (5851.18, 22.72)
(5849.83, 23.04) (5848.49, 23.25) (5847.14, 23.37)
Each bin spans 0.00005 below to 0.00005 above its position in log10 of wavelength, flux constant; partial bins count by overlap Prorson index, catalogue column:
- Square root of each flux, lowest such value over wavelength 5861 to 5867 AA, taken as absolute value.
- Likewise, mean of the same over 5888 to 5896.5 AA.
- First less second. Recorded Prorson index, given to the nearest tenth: 1.5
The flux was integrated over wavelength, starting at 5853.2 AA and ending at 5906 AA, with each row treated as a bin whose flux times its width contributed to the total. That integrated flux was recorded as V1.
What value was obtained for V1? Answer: 944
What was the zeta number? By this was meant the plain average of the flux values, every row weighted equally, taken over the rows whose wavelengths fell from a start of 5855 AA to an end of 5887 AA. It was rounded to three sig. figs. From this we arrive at 20.7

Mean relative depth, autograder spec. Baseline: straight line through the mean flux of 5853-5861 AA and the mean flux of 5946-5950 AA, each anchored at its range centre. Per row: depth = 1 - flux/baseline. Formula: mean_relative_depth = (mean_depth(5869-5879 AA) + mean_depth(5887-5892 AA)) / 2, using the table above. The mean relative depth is 0.30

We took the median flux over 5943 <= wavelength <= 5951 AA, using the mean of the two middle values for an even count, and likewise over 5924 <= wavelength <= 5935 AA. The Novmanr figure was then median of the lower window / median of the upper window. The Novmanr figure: 1.00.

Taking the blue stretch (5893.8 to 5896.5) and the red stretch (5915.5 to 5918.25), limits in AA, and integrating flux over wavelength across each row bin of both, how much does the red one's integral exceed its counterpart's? 30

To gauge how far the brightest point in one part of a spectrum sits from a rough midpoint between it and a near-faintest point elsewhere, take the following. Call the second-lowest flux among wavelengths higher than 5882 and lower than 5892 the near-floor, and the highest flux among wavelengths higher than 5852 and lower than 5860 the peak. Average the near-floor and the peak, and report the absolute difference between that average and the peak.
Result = 6.9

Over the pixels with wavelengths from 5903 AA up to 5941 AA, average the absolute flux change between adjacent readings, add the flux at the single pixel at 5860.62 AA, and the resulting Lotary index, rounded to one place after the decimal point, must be 23.2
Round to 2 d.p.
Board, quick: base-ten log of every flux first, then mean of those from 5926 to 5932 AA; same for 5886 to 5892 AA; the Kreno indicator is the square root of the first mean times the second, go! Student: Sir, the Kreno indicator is 1.16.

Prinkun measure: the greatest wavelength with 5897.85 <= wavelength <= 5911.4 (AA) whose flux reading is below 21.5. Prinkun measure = 5910.76 AA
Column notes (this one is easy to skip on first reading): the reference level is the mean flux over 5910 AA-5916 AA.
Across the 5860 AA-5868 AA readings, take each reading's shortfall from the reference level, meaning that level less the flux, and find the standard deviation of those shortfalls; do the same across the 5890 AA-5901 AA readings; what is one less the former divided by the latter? 0.7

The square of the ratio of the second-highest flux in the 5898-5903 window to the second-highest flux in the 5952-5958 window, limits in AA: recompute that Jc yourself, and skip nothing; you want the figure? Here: 0.57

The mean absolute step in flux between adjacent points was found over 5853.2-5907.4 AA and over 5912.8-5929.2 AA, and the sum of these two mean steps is 0.81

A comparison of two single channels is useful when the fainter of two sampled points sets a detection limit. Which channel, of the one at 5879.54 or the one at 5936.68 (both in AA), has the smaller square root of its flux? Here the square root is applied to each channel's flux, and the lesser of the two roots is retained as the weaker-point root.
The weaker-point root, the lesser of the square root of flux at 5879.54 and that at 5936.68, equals 4.5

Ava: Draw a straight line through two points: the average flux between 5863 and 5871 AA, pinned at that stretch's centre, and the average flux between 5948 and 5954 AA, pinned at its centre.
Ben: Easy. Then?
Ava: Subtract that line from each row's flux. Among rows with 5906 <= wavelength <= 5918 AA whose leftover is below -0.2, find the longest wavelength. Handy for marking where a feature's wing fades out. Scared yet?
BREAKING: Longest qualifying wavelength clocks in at 5910.76 AA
